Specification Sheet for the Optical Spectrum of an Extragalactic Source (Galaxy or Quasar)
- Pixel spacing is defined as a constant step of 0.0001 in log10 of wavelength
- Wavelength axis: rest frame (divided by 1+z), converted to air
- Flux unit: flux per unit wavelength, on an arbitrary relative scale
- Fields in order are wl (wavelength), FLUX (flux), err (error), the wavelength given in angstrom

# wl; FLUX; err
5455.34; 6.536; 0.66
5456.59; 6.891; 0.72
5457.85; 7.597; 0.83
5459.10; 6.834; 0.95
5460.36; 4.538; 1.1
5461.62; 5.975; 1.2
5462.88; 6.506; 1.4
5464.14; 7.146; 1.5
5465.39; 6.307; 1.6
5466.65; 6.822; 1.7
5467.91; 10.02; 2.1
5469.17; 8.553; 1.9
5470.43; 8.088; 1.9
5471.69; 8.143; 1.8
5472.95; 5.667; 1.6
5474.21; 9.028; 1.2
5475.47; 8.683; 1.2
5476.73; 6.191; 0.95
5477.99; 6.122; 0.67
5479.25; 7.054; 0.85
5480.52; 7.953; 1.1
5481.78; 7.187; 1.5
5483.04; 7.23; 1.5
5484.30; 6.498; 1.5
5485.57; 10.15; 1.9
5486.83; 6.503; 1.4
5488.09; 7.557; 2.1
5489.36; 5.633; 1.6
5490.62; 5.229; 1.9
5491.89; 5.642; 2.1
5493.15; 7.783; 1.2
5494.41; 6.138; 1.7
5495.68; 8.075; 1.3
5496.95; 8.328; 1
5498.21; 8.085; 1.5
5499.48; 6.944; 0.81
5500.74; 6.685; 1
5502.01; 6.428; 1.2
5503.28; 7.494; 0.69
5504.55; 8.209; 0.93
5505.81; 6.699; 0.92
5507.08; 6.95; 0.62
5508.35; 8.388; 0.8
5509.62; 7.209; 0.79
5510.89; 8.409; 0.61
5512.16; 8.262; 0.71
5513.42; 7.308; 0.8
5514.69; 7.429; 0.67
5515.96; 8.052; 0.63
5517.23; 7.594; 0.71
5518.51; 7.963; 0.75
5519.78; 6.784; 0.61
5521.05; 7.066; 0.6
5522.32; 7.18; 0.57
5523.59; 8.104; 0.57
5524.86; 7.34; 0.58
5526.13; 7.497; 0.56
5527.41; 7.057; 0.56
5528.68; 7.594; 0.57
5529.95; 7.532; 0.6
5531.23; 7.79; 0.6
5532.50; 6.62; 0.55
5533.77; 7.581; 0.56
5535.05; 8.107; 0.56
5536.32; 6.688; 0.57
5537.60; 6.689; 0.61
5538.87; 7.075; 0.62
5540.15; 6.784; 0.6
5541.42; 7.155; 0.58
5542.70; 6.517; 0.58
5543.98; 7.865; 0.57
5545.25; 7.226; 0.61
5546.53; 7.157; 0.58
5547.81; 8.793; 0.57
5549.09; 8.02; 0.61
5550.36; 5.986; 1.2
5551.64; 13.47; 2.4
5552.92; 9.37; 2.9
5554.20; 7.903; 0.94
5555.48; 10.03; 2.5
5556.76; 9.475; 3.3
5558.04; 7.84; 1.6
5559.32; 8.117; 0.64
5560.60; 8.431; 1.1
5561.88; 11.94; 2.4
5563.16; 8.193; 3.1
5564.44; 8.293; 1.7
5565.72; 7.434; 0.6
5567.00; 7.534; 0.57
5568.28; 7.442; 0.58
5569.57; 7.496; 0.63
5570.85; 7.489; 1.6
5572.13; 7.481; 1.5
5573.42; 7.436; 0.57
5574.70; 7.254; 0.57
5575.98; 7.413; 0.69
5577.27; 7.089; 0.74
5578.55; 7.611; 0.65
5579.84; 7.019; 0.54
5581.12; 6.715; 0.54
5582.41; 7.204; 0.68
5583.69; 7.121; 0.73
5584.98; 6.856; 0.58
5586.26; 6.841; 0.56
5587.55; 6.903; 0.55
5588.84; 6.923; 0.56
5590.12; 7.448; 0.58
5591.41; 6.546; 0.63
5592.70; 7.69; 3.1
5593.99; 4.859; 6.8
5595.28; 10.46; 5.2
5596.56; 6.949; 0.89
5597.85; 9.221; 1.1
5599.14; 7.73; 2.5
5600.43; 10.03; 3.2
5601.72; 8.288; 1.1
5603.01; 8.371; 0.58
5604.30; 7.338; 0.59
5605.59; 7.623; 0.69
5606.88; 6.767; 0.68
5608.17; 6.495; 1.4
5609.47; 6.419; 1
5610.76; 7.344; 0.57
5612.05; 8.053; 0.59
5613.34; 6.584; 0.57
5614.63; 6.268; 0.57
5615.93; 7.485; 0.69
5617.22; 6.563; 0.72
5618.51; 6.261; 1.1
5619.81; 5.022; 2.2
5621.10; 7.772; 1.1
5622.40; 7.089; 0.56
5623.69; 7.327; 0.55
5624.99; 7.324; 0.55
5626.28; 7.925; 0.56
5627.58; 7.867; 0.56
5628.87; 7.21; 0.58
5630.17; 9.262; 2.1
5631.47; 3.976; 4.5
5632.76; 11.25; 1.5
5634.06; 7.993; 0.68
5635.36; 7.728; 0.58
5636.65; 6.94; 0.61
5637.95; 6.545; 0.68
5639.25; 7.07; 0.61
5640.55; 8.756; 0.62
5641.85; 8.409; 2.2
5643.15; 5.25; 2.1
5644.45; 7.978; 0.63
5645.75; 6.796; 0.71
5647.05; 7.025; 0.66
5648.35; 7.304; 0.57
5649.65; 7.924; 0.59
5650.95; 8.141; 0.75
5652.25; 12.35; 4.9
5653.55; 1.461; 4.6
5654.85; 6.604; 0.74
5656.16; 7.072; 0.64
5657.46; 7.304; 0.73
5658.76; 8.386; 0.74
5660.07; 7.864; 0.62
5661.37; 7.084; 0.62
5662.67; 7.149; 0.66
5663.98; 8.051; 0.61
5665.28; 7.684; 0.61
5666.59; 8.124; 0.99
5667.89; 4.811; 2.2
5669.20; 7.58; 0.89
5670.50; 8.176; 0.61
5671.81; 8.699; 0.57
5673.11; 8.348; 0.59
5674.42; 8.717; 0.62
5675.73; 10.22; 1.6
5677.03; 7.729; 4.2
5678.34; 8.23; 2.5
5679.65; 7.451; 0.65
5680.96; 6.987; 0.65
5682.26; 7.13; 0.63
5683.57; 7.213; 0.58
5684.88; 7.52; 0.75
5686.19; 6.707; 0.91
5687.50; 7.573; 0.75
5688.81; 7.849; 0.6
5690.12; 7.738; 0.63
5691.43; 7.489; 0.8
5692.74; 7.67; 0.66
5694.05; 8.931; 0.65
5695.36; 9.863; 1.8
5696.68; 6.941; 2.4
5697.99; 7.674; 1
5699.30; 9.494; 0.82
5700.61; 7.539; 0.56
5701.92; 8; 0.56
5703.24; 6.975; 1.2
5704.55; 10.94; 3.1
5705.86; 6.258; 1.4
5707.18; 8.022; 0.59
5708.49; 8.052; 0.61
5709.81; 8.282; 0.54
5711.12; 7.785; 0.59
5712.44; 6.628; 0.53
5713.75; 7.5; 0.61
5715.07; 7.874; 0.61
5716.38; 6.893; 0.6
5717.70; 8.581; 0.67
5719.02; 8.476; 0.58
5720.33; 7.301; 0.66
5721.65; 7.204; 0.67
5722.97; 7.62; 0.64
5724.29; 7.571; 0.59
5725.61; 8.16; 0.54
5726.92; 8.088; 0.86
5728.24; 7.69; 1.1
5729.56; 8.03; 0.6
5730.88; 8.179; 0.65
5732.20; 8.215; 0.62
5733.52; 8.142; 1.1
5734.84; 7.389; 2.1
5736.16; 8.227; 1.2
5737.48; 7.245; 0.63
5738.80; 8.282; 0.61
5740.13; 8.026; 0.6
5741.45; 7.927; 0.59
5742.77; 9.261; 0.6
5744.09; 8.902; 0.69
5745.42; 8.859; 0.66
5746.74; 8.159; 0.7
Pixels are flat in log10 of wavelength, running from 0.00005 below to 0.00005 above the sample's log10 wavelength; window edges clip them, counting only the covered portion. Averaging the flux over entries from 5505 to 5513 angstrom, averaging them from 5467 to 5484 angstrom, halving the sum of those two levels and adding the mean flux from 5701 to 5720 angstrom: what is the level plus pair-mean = 15.5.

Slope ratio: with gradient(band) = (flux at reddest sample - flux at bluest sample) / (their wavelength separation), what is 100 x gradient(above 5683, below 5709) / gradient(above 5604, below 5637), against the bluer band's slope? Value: -274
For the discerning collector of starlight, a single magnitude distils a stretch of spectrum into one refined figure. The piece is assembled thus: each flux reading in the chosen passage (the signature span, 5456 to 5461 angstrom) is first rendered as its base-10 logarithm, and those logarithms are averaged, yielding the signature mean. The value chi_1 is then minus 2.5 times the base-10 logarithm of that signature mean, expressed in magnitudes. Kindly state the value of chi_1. 0.24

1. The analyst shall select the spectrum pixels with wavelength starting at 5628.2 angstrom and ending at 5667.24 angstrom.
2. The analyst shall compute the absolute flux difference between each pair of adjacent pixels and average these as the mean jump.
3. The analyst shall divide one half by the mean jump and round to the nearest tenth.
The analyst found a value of 0.3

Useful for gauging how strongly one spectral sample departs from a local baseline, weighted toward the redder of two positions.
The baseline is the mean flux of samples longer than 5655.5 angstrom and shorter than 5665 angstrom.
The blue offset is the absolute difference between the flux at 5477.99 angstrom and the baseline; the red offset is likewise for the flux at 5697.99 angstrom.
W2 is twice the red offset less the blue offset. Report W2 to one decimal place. -1.2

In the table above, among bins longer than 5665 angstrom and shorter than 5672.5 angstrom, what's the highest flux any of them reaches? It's 8.699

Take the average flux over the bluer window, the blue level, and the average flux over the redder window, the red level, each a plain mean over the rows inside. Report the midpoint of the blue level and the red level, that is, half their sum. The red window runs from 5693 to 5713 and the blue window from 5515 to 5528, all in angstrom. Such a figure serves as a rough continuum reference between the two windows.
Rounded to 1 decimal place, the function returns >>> 7.8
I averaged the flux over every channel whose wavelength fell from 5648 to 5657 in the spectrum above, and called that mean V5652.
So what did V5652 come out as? 7.27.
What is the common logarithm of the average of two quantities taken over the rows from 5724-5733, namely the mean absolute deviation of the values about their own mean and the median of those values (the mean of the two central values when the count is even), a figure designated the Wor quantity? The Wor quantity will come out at 0.618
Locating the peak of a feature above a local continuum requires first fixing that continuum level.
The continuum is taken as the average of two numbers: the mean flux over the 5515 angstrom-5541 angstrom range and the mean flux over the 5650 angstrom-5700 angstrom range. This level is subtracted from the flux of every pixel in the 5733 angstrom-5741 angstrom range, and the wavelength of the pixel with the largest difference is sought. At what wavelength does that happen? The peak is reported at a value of 5738.80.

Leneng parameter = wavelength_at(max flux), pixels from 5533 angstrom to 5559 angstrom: 5551.64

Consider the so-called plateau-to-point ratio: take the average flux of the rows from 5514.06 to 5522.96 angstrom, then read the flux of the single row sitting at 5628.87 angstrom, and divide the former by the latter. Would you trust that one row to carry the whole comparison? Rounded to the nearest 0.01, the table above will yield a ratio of 1.03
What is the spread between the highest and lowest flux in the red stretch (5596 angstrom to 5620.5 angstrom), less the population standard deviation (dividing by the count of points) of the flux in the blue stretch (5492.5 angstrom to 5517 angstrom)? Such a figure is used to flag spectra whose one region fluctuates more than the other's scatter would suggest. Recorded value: 4.3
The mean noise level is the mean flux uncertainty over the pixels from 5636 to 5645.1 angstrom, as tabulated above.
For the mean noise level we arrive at 1.1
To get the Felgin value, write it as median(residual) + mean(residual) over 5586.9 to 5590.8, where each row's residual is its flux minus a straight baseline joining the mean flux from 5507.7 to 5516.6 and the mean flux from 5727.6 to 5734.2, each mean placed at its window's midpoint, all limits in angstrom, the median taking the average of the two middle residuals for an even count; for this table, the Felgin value -1.85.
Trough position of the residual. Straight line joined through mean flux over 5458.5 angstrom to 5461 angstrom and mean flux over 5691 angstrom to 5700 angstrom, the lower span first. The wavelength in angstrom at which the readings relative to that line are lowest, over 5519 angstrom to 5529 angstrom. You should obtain 5519.78 angstrom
